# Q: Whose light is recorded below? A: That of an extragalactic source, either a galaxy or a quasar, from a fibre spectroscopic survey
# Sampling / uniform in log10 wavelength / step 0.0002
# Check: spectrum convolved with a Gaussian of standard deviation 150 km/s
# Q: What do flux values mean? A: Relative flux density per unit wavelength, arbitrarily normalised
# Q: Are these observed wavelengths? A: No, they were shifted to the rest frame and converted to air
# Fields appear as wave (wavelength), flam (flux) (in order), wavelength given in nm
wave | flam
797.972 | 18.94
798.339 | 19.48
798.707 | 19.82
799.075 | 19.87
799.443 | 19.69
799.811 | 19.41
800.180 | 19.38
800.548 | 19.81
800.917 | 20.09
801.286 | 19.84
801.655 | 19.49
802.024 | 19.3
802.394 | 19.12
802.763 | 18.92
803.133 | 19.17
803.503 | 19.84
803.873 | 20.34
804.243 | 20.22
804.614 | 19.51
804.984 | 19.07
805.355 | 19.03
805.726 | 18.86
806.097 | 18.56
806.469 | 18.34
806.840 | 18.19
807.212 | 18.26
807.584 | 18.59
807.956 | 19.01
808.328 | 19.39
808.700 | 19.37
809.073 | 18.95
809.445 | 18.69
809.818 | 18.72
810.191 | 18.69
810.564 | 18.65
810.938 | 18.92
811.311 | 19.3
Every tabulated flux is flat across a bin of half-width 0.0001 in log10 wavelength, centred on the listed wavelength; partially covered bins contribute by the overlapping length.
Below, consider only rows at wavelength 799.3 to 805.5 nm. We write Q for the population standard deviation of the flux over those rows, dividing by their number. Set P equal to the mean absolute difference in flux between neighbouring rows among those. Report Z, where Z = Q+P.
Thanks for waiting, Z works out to 0.72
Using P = 0.31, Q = 0.42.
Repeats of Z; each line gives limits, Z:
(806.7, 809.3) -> 0.73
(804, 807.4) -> 0.89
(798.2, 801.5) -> 0.46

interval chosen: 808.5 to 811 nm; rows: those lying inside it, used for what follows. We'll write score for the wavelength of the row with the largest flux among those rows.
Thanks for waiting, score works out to 808.700 nm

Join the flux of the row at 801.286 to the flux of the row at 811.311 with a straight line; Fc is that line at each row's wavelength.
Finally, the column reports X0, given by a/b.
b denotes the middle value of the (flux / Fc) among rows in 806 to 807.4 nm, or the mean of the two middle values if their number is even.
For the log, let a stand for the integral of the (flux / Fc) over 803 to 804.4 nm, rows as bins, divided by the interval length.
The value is 1.08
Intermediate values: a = 1.011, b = 0.937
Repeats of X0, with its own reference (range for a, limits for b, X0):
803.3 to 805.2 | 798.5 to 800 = 1.02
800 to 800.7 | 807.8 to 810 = 1.01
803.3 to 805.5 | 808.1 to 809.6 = 1.01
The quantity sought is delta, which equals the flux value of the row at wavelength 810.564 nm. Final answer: 18.65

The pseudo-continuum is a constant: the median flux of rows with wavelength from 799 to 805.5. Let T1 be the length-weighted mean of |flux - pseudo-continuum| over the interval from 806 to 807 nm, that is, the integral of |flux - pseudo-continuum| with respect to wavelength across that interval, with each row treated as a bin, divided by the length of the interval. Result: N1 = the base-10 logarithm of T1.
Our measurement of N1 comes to 0.06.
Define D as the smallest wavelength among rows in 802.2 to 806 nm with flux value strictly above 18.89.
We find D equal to 802.394 nm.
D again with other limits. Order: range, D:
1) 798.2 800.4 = 798.339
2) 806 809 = 807.956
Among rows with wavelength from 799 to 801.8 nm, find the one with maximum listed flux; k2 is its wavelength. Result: 800.917 nm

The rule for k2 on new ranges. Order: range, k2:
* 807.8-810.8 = 808.328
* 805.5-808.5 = 808.328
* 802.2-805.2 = 803.873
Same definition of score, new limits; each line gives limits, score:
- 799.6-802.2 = 800.917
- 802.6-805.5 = 803.873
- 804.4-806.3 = 804.614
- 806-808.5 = 808.328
